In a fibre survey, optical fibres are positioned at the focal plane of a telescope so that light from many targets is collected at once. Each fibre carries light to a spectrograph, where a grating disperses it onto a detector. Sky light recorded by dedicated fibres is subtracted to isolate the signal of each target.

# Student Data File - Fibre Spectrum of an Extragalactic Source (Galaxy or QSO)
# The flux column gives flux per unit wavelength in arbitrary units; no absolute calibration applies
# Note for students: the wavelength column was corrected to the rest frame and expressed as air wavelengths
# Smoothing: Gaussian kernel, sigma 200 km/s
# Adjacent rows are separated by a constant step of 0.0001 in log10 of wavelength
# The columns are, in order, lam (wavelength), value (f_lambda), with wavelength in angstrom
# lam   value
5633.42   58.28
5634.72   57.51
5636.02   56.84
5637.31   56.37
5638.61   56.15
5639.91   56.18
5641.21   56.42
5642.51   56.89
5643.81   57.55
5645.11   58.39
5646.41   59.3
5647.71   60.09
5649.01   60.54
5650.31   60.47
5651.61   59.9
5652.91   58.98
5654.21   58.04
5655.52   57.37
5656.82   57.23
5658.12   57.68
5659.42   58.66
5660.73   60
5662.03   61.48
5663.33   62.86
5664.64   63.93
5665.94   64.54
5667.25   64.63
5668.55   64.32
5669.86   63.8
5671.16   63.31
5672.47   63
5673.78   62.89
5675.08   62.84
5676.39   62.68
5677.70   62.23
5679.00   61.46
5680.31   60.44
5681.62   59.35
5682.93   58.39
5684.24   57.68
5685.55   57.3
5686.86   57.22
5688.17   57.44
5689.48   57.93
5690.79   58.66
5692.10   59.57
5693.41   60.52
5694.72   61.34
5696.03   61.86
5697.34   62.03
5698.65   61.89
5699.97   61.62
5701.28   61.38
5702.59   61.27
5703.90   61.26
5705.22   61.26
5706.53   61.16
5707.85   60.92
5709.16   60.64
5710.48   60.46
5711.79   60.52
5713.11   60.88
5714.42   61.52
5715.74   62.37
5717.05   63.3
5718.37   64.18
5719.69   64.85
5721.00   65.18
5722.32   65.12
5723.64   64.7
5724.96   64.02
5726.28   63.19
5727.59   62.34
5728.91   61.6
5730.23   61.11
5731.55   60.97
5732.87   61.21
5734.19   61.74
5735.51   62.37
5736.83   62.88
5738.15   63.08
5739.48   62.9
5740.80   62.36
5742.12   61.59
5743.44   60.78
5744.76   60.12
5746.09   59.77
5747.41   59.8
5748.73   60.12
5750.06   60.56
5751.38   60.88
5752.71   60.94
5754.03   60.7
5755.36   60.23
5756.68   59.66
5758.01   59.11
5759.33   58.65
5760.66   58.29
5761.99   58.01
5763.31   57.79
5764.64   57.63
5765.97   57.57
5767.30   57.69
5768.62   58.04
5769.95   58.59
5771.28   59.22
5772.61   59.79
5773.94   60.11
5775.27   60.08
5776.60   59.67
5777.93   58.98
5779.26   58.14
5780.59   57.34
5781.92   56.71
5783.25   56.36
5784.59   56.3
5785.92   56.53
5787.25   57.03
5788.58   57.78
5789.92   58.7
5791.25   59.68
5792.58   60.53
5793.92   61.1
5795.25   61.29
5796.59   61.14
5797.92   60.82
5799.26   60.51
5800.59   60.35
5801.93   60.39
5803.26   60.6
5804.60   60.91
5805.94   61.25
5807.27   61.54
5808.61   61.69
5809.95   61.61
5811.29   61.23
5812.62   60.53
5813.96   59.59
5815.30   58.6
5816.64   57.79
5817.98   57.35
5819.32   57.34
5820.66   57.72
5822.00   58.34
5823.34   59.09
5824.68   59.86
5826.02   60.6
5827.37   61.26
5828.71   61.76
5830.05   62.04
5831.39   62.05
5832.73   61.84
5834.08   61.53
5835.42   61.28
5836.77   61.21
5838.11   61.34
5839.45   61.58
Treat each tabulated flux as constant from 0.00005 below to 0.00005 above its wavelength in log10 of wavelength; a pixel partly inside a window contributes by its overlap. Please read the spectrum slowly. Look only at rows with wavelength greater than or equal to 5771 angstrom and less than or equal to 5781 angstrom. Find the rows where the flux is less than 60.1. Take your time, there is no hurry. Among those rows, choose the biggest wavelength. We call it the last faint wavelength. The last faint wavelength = 5780.59 angstrom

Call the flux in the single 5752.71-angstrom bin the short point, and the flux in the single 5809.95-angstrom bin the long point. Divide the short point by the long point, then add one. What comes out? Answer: 1.99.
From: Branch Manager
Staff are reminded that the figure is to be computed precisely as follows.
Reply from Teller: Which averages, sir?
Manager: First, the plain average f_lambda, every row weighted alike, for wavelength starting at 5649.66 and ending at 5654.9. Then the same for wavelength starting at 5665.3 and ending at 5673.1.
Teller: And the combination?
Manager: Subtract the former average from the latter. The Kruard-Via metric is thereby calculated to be 4.6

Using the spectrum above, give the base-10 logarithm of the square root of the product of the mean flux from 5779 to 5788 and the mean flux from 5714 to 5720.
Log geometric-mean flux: 1.78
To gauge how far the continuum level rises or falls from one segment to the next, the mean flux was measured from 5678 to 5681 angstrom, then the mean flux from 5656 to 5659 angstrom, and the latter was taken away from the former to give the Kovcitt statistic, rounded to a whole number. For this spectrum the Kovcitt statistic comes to 3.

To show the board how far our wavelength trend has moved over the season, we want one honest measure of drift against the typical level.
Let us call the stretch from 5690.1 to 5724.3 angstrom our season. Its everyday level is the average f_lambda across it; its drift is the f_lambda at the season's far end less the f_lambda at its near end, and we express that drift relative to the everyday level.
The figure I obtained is 0.098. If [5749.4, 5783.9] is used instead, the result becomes -0.071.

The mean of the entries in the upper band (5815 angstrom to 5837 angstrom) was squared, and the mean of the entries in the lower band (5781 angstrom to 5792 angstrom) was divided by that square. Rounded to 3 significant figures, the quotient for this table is 0.0160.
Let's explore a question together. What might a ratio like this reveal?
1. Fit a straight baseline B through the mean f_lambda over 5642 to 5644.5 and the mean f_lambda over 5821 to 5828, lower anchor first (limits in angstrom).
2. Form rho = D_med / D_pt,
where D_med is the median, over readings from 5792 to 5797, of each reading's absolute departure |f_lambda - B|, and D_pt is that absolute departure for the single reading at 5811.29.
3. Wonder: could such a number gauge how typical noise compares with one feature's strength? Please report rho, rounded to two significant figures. 1.1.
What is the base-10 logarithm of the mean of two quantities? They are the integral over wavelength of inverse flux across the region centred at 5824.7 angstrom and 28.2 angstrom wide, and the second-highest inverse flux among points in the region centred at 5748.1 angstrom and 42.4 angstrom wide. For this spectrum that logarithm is -0.61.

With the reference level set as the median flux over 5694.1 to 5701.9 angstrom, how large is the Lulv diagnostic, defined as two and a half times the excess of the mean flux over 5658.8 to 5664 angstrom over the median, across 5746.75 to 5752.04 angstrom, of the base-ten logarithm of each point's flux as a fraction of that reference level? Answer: 152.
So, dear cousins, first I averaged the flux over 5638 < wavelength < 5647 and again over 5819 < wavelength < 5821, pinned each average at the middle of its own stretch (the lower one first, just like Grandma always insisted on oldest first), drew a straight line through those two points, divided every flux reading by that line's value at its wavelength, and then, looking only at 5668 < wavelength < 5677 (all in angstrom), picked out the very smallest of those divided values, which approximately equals 1.09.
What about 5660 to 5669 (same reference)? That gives 1.05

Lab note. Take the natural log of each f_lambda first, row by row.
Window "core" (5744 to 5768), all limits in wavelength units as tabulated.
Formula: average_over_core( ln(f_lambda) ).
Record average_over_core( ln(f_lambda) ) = 4.08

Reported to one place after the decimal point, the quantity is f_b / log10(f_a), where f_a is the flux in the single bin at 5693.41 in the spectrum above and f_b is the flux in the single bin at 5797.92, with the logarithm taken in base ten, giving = 34.1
